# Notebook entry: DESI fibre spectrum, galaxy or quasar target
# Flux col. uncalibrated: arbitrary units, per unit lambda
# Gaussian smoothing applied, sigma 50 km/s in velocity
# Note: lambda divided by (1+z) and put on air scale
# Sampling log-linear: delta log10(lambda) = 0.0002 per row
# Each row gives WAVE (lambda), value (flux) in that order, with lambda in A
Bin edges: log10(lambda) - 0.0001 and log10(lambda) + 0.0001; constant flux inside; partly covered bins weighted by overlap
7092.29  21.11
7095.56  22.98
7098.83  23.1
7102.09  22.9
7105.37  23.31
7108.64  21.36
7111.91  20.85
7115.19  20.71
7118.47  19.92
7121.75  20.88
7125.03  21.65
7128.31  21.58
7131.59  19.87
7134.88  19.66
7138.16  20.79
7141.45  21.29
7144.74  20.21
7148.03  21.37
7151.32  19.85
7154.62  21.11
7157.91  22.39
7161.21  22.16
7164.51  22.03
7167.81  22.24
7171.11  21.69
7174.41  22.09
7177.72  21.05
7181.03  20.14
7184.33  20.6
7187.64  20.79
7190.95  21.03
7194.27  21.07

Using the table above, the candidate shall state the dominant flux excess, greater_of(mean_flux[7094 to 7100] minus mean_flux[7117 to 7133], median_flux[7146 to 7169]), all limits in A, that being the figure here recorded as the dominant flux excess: 22.0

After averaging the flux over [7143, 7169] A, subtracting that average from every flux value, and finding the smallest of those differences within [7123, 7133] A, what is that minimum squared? 2.4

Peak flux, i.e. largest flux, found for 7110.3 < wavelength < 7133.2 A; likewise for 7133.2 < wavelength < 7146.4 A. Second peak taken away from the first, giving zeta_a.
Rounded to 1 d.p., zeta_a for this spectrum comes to 0.4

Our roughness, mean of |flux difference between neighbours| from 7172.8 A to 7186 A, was 0.80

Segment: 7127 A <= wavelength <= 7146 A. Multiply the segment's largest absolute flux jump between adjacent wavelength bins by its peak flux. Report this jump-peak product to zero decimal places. 37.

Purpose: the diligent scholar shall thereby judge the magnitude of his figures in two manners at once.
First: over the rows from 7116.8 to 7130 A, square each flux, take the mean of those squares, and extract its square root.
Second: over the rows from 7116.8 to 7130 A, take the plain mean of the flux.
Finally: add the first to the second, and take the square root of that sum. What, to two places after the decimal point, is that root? 6.48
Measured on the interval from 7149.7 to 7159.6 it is 6.50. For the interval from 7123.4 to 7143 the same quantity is 6.45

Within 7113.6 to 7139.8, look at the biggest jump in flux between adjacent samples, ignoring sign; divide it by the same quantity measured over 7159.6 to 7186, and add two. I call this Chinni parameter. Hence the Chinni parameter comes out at 3.64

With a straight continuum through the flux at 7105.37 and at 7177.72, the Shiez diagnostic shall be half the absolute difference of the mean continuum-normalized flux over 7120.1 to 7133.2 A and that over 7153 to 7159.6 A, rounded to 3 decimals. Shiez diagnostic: 0.037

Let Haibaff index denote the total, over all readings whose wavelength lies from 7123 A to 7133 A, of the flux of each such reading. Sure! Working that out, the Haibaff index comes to 63.1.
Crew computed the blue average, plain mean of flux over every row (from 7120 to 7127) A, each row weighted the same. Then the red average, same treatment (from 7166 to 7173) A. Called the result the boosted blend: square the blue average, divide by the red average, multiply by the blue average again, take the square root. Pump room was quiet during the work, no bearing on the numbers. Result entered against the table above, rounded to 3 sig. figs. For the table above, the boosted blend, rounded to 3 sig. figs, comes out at 20.9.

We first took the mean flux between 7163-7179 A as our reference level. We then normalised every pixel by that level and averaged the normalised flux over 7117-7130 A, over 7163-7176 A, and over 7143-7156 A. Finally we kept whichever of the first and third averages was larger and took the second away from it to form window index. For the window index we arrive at -0.05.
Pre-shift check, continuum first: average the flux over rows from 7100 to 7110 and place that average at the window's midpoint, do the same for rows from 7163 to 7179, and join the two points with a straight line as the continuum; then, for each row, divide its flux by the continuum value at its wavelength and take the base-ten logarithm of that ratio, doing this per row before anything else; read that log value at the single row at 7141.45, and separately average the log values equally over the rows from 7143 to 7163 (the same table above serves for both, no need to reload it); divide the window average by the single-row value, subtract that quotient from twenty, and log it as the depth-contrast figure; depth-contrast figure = 19.0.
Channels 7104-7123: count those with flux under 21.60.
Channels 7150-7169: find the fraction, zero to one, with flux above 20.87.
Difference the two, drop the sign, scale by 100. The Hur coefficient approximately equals 417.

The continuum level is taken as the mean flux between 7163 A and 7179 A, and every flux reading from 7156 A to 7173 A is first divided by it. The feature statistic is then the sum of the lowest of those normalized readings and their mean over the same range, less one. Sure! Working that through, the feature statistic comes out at 1.01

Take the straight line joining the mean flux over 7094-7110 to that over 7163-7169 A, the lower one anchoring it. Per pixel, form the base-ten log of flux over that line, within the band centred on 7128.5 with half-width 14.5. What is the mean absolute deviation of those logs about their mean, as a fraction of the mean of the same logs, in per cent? -36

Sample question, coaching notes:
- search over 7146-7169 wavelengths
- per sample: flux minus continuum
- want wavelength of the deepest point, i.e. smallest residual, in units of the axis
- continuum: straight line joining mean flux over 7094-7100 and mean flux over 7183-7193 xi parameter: 7151.32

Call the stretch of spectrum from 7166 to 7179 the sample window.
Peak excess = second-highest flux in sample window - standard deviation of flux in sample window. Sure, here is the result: 21.6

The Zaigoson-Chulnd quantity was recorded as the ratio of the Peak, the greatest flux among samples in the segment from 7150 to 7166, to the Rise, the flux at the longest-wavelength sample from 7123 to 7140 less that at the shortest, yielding -26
